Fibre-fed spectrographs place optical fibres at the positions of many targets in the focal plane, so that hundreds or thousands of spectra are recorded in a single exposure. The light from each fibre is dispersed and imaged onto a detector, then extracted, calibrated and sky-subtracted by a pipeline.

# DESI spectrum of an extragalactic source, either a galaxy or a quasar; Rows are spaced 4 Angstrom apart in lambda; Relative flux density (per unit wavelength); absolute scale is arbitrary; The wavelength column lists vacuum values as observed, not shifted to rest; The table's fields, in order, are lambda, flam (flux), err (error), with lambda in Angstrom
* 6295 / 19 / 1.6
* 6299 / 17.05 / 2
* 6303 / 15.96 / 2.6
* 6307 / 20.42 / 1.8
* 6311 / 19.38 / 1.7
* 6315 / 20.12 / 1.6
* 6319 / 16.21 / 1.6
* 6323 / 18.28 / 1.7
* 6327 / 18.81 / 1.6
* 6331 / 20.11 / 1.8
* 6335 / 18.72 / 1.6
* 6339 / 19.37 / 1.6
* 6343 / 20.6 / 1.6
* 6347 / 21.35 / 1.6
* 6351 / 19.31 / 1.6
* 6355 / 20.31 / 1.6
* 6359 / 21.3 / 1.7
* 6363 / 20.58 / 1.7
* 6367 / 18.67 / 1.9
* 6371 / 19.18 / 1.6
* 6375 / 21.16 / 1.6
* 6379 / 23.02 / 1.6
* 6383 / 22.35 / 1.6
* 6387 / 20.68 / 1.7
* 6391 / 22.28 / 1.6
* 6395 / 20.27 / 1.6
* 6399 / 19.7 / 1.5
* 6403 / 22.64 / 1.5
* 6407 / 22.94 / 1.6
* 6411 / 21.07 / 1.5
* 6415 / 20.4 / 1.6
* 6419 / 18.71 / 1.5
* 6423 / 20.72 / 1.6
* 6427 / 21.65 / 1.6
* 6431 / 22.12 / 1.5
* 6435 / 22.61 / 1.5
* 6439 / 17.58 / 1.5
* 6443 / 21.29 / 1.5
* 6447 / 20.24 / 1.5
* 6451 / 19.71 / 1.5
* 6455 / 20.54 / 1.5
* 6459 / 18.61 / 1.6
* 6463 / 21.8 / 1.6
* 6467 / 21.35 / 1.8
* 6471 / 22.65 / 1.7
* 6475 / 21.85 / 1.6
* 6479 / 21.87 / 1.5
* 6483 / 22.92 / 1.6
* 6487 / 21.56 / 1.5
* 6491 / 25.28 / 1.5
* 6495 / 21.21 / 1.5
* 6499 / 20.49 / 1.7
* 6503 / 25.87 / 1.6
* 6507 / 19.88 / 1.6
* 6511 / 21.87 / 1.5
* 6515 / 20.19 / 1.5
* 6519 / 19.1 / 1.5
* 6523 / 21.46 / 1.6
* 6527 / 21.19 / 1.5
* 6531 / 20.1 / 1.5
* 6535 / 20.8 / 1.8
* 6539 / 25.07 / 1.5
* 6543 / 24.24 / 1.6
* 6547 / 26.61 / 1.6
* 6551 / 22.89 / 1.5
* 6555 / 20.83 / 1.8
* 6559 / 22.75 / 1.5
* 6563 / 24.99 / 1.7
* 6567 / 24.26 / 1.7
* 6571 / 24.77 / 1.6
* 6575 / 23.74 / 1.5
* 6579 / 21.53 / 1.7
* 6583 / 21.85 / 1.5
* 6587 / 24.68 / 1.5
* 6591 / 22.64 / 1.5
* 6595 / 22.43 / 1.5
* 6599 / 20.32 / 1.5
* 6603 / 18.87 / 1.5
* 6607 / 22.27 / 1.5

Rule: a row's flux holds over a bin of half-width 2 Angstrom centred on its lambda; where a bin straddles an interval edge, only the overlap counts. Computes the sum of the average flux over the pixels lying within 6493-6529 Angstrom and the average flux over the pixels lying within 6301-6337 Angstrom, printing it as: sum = 39.9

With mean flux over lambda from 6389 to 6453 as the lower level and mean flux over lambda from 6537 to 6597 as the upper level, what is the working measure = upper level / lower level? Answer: 1.13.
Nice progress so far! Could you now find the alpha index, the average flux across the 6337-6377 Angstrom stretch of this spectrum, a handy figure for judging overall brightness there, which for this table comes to 20.2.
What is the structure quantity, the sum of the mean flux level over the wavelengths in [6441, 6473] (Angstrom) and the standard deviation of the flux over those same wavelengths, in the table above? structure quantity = 22.0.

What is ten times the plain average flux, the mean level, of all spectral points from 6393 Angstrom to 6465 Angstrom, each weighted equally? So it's 207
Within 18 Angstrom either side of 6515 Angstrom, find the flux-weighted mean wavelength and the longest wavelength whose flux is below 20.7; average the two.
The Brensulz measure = 6522.8 Angstrom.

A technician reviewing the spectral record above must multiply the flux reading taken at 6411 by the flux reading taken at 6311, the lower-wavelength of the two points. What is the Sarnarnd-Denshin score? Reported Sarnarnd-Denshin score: 408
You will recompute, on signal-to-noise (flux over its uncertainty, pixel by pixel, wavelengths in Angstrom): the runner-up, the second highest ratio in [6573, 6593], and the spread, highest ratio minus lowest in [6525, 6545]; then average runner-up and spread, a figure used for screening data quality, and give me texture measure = 10.5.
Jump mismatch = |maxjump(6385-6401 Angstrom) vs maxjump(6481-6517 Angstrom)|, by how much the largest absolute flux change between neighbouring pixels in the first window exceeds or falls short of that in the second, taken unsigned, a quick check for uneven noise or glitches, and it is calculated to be 4.0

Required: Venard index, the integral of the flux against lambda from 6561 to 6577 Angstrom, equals 391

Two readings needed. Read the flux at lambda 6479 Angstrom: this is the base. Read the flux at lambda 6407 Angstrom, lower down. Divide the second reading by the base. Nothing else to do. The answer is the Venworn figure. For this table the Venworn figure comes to 1.05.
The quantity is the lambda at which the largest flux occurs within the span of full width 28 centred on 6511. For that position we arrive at 6503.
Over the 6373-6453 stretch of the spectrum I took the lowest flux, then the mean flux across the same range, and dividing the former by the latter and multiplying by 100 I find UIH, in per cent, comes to 83.5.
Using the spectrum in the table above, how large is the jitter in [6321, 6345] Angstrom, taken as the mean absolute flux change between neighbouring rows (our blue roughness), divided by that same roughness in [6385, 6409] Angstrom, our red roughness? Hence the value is 0.69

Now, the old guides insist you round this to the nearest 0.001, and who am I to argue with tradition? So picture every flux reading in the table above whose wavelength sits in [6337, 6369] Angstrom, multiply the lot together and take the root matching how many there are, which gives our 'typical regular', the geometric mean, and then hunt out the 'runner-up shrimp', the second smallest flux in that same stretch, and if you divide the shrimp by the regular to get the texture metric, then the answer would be 0.958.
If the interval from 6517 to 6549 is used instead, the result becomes 0.906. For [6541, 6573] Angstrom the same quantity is 0.953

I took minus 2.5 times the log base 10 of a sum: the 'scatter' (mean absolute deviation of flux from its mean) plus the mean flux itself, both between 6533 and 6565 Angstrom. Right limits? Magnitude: -3.50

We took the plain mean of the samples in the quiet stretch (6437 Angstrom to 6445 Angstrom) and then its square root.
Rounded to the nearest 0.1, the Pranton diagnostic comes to 4.4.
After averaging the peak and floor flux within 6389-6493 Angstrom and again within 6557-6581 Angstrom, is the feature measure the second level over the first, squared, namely 1.18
